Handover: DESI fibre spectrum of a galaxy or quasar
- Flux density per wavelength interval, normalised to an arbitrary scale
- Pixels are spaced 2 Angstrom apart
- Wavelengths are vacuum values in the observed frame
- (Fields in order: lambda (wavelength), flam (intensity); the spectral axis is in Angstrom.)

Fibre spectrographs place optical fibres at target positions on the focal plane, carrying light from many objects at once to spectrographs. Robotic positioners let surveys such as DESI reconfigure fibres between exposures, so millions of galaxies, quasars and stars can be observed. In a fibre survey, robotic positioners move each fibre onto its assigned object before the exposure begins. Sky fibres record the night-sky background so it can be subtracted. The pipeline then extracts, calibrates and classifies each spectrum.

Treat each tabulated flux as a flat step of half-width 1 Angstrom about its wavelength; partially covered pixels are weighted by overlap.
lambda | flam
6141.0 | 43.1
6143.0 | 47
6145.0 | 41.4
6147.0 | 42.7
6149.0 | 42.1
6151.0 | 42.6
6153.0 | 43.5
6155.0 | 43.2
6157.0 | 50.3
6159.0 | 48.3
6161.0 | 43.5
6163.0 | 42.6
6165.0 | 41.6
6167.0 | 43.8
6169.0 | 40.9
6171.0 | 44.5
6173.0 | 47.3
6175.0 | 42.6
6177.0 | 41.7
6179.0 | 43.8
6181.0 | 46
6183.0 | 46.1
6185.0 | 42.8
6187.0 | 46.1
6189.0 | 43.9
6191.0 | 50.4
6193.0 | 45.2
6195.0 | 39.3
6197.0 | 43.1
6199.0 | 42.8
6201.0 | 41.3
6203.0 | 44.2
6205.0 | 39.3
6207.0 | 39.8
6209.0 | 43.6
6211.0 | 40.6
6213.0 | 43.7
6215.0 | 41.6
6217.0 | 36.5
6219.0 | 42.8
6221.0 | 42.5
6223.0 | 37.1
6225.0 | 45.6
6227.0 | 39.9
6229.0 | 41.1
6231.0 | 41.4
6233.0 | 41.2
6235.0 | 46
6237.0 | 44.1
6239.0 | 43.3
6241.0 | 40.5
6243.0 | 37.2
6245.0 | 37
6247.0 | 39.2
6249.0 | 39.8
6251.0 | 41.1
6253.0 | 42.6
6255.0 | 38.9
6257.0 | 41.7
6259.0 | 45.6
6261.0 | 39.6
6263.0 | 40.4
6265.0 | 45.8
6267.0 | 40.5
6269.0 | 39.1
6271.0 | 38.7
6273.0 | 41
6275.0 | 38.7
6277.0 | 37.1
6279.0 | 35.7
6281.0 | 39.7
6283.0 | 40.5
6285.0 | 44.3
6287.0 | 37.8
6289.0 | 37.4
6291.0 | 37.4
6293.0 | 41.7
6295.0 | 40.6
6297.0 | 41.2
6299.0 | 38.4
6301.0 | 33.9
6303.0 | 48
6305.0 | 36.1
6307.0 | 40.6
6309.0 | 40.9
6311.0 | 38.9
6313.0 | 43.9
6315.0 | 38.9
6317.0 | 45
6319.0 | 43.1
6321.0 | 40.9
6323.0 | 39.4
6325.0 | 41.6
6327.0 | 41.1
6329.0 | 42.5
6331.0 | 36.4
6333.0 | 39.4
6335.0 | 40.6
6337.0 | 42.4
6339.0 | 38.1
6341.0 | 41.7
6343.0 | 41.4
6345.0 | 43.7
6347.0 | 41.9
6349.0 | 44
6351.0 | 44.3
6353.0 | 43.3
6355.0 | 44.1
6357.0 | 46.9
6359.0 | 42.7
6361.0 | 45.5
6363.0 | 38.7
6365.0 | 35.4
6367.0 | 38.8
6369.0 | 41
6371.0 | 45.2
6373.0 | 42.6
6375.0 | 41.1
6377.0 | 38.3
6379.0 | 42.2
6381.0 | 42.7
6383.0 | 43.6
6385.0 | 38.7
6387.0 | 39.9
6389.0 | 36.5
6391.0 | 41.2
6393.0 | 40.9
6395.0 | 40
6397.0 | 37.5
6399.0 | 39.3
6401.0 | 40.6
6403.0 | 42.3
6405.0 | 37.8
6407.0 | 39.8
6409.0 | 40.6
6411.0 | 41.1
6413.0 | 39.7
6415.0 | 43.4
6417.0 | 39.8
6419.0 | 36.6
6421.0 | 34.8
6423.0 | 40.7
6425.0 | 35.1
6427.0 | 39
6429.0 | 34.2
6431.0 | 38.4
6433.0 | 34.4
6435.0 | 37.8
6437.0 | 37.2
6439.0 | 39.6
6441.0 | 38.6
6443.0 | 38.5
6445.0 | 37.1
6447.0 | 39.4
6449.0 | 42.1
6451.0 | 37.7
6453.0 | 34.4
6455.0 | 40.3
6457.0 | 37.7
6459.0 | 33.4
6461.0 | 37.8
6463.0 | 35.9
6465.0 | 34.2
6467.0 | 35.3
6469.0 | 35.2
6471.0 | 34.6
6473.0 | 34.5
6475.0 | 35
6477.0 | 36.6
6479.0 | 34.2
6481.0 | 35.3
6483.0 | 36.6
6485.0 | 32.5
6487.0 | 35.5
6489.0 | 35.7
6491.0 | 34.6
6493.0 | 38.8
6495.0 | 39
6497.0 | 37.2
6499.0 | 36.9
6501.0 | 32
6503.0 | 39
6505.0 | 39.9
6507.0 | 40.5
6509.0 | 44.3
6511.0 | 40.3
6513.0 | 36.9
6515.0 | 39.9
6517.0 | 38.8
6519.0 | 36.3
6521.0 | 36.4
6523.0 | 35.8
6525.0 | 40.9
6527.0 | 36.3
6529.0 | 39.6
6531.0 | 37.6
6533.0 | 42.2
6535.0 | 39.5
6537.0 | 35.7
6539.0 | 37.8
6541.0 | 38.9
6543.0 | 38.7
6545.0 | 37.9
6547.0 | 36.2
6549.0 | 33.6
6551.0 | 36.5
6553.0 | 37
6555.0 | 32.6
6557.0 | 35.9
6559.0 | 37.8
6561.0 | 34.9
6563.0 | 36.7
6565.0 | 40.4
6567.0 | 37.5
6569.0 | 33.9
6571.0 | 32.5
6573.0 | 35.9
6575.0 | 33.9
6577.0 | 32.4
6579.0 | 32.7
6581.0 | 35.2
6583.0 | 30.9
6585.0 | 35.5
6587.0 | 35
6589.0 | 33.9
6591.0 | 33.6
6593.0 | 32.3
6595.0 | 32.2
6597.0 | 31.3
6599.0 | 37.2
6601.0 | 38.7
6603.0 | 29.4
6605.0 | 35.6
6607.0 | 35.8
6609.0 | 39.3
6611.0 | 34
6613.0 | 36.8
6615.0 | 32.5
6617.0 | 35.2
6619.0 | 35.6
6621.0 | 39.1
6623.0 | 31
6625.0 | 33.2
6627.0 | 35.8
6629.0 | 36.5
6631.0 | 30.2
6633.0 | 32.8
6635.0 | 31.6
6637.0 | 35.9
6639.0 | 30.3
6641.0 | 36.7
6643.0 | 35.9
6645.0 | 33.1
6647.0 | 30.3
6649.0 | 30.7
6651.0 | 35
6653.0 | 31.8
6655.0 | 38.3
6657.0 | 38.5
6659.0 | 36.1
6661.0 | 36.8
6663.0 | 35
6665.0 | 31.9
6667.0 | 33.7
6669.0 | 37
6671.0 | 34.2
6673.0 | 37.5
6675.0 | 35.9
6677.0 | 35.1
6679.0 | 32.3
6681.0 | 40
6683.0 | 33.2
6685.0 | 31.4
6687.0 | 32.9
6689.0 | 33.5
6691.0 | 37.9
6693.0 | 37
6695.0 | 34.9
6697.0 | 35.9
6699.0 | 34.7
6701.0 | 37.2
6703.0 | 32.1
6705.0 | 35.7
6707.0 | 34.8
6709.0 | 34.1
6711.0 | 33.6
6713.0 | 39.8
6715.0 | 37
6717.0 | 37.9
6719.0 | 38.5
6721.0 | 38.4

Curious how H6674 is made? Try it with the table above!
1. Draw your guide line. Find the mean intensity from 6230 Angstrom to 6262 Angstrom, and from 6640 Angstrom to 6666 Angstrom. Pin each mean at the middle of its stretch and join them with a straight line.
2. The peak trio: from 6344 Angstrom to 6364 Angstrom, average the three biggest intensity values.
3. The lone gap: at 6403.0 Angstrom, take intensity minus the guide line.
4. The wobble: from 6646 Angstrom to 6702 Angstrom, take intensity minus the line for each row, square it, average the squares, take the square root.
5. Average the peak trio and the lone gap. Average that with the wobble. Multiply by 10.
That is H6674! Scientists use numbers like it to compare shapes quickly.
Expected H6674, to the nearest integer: 136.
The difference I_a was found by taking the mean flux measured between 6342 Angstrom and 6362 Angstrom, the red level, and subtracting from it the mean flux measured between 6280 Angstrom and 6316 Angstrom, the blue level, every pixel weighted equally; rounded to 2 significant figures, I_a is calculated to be 3.8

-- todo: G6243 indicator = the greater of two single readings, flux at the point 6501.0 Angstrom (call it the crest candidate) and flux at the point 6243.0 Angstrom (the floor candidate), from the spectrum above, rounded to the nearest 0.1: 37.2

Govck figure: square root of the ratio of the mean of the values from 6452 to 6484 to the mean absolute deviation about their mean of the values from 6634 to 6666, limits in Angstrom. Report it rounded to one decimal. 3.8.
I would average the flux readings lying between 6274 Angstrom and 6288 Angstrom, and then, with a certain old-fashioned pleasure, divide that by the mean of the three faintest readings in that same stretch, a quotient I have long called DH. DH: 1.06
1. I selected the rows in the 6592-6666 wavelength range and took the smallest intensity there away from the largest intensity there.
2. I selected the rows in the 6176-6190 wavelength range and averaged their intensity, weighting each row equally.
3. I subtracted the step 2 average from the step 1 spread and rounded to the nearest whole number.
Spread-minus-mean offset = -34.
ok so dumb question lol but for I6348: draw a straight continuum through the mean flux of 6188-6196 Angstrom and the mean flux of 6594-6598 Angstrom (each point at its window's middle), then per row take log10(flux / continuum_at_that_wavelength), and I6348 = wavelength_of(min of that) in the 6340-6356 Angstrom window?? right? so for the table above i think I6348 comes 6343.0 Angstrom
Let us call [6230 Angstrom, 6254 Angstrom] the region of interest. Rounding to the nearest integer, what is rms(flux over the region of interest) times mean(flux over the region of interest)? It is 1694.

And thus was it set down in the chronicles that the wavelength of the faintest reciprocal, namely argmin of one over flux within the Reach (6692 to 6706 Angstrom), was 6701.0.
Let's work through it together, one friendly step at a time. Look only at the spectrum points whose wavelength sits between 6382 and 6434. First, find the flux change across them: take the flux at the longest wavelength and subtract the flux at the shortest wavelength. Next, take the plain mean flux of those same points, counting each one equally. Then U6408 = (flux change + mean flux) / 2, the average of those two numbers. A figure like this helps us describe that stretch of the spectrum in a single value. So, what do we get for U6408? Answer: 14.9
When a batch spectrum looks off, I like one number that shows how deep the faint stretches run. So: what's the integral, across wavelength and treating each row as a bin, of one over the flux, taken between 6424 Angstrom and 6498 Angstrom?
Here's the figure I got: 2.0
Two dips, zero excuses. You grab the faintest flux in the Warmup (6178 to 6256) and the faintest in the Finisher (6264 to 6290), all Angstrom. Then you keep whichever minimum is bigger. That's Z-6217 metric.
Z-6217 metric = 36.5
